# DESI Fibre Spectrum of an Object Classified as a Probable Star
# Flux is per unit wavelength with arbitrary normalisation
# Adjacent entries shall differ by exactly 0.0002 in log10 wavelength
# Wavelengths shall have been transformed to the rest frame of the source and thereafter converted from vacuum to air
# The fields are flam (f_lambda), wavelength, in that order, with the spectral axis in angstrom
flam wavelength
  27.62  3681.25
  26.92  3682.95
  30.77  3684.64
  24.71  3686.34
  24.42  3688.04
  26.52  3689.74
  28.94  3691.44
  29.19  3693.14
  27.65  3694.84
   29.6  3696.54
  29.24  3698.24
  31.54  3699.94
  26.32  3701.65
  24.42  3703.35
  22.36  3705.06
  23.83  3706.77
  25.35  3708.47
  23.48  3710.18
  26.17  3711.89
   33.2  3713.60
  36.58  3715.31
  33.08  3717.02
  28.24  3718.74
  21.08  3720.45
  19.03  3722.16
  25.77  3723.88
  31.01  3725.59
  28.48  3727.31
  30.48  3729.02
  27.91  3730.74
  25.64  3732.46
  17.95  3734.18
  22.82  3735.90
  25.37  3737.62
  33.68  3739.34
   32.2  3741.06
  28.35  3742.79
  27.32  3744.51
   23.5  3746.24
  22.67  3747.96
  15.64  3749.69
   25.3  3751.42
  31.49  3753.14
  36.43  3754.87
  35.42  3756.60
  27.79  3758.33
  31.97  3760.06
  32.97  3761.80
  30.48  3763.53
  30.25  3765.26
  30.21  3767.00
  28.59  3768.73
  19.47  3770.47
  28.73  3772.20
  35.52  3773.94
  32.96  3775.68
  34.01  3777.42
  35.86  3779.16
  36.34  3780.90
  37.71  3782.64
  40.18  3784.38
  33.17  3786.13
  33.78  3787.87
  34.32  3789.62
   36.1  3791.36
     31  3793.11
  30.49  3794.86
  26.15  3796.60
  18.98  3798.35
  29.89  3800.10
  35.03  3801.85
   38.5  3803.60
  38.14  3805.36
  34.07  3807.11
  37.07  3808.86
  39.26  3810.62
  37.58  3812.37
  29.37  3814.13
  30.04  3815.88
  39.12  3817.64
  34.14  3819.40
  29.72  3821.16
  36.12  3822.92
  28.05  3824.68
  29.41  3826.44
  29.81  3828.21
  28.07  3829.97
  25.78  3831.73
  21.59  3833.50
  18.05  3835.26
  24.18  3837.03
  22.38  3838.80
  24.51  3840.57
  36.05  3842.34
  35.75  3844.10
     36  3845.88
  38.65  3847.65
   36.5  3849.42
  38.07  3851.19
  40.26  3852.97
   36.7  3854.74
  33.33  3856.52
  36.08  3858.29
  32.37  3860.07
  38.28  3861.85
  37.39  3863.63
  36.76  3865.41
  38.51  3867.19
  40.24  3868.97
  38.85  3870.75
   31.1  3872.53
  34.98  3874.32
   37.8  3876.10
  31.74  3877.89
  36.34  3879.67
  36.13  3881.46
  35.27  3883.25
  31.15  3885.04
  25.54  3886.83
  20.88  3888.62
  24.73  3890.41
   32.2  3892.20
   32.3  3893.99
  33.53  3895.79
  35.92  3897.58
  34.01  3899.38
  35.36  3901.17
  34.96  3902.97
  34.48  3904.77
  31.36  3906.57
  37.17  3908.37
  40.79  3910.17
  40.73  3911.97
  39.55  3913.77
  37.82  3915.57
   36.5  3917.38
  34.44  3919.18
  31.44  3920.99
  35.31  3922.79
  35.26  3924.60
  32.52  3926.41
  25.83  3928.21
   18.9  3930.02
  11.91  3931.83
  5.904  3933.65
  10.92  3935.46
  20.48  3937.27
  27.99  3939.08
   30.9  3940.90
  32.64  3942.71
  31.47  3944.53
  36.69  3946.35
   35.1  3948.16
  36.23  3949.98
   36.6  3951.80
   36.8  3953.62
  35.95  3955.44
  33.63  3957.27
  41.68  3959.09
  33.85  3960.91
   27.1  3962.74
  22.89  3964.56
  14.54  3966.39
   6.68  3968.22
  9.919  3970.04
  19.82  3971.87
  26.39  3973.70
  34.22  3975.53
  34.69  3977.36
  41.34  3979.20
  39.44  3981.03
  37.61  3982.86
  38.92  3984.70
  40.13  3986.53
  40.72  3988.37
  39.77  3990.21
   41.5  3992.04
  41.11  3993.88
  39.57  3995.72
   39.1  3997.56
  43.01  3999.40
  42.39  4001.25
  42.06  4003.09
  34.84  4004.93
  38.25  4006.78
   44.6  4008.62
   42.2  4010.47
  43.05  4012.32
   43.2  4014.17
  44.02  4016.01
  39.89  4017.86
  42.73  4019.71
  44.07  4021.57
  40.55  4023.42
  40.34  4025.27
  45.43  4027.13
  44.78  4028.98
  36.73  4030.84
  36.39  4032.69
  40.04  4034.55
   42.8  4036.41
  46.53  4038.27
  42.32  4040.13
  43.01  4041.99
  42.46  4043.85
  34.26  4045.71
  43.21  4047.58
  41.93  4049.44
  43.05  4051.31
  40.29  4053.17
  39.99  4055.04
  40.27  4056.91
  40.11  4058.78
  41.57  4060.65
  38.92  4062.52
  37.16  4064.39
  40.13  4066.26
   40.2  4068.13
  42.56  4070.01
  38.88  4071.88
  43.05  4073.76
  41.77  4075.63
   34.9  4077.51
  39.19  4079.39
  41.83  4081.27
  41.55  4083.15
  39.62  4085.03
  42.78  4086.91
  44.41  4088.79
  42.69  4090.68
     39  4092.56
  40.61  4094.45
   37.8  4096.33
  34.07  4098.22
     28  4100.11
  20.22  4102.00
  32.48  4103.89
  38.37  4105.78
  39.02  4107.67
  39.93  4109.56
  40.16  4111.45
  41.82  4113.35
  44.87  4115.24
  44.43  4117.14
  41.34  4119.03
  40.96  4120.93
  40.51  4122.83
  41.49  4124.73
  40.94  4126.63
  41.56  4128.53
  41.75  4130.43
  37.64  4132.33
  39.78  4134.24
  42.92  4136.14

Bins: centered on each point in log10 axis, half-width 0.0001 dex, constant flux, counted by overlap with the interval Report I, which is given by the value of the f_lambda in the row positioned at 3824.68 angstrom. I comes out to 28.05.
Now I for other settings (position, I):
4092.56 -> 39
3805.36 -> 38.14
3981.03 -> 39.44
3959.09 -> 41.68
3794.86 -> 30.49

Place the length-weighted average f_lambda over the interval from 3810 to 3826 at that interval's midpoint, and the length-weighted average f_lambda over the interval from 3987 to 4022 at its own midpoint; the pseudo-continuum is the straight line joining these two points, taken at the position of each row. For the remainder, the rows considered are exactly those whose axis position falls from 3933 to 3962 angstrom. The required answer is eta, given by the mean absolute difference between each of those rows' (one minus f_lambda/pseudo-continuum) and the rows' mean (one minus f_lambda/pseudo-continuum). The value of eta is 0.18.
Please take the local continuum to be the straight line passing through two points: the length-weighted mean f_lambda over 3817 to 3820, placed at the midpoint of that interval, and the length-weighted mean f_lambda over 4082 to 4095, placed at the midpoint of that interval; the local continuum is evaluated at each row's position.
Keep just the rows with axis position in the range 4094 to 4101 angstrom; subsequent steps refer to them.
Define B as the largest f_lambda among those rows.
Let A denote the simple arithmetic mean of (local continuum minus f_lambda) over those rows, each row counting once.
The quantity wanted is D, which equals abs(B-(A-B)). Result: 75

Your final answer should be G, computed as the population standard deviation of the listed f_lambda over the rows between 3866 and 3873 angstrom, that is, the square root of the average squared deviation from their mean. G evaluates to 4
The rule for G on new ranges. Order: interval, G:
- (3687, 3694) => 2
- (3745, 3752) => 4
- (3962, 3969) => 8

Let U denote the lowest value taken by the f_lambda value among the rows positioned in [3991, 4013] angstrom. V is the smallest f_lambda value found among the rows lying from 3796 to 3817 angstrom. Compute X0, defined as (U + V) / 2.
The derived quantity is 27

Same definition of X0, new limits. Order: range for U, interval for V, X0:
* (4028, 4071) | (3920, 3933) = 23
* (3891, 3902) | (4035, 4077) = 33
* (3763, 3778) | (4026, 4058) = 27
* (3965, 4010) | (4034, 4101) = 17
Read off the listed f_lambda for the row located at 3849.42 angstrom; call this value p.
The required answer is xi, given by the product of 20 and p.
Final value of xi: 730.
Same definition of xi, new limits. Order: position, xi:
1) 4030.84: 735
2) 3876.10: 756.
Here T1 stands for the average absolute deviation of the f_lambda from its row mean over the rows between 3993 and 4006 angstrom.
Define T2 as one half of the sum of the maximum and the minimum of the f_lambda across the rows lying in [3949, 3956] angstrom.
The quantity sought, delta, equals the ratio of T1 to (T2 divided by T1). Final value 0.12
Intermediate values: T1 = 2.1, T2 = 36.4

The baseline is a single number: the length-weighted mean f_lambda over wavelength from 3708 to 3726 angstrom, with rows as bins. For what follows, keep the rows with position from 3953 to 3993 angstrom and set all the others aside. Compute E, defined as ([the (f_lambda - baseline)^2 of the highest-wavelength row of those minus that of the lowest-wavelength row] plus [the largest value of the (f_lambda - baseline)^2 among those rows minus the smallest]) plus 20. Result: 563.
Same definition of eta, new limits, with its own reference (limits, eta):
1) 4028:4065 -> 0.06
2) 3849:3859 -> 0.05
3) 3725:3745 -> 0.11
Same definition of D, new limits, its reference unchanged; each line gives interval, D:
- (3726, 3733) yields 54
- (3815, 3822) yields 75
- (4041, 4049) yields 86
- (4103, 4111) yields 75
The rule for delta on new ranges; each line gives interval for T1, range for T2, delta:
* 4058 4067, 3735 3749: 0.05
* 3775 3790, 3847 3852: 0.10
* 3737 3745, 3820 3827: 0.25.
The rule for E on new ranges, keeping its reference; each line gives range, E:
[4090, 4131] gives 294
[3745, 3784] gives 249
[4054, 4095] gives 267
